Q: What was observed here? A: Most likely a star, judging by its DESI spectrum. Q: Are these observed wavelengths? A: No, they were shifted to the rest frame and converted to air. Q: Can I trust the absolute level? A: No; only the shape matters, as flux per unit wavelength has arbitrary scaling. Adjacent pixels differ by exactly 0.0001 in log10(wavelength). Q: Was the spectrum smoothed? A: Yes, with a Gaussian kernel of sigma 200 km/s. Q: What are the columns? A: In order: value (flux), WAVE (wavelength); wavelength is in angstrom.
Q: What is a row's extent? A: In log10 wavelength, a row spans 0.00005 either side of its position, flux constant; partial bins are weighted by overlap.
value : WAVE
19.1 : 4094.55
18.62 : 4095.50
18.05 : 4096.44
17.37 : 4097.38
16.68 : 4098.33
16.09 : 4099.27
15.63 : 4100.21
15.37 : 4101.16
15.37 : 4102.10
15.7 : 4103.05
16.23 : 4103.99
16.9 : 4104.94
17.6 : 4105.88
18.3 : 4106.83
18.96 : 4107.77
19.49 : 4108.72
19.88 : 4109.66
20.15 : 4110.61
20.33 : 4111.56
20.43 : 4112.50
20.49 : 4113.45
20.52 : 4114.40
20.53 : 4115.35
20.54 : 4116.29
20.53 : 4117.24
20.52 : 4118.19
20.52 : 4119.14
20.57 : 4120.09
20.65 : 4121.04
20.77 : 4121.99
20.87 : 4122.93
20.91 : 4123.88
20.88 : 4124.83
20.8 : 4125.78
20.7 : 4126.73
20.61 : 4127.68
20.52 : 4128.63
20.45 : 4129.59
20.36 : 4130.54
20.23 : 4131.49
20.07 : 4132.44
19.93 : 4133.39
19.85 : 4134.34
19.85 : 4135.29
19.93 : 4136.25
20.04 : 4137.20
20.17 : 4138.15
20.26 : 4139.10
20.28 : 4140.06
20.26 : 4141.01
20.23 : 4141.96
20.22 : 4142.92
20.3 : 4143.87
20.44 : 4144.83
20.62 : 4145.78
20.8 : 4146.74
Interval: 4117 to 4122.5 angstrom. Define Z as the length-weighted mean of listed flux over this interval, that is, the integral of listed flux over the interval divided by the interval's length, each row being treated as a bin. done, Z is 20.6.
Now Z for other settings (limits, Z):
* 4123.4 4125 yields 20.9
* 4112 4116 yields 20.5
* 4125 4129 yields 20.7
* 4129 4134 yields 20.2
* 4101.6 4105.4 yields 16.0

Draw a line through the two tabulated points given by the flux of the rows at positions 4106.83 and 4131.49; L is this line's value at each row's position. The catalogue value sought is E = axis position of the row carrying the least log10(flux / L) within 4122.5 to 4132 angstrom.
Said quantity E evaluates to 4131.49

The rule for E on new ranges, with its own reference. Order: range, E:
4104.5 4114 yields 4104.94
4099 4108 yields 4102.10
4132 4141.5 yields 4141.01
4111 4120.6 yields 4120.09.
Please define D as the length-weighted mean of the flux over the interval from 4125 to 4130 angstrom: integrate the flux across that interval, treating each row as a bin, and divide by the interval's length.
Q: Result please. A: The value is 20.6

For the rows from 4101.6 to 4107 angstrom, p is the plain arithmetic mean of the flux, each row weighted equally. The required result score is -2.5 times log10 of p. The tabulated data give -3.06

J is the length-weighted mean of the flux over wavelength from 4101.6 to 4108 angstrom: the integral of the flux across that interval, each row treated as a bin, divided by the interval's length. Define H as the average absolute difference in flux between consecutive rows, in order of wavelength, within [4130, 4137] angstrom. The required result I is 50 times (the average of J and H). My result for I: 426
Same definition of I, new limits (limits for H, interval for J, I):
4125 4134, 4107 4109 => 480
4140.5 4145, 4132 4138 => 501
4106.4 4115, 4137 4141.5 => 513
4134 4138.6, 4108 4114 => 504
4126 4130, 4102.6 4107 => 424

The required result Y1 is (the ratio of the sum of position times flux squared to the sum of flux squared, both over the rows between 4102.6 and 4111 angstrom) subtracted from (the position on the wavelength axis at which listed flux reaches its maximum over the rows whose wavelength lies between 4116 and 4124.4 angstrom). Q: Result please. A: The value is 16.6 angstrom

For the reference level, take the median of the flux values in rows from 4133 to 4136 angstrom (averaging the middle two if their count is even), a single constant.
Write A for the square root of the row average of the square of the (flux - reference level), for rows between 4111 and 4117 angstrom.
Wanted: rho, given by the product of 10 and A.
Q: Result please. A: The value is 6.3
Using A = 0.6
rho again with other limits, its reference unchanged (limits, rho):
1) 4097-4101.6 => 36.9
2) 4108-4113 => 4.0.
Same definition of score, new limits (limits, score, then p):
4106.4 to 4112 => -3.23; 19.5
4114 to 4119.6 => -3.28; 20.5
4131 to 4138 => -3.25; 20.0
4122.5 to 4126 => -3.30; 20.9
